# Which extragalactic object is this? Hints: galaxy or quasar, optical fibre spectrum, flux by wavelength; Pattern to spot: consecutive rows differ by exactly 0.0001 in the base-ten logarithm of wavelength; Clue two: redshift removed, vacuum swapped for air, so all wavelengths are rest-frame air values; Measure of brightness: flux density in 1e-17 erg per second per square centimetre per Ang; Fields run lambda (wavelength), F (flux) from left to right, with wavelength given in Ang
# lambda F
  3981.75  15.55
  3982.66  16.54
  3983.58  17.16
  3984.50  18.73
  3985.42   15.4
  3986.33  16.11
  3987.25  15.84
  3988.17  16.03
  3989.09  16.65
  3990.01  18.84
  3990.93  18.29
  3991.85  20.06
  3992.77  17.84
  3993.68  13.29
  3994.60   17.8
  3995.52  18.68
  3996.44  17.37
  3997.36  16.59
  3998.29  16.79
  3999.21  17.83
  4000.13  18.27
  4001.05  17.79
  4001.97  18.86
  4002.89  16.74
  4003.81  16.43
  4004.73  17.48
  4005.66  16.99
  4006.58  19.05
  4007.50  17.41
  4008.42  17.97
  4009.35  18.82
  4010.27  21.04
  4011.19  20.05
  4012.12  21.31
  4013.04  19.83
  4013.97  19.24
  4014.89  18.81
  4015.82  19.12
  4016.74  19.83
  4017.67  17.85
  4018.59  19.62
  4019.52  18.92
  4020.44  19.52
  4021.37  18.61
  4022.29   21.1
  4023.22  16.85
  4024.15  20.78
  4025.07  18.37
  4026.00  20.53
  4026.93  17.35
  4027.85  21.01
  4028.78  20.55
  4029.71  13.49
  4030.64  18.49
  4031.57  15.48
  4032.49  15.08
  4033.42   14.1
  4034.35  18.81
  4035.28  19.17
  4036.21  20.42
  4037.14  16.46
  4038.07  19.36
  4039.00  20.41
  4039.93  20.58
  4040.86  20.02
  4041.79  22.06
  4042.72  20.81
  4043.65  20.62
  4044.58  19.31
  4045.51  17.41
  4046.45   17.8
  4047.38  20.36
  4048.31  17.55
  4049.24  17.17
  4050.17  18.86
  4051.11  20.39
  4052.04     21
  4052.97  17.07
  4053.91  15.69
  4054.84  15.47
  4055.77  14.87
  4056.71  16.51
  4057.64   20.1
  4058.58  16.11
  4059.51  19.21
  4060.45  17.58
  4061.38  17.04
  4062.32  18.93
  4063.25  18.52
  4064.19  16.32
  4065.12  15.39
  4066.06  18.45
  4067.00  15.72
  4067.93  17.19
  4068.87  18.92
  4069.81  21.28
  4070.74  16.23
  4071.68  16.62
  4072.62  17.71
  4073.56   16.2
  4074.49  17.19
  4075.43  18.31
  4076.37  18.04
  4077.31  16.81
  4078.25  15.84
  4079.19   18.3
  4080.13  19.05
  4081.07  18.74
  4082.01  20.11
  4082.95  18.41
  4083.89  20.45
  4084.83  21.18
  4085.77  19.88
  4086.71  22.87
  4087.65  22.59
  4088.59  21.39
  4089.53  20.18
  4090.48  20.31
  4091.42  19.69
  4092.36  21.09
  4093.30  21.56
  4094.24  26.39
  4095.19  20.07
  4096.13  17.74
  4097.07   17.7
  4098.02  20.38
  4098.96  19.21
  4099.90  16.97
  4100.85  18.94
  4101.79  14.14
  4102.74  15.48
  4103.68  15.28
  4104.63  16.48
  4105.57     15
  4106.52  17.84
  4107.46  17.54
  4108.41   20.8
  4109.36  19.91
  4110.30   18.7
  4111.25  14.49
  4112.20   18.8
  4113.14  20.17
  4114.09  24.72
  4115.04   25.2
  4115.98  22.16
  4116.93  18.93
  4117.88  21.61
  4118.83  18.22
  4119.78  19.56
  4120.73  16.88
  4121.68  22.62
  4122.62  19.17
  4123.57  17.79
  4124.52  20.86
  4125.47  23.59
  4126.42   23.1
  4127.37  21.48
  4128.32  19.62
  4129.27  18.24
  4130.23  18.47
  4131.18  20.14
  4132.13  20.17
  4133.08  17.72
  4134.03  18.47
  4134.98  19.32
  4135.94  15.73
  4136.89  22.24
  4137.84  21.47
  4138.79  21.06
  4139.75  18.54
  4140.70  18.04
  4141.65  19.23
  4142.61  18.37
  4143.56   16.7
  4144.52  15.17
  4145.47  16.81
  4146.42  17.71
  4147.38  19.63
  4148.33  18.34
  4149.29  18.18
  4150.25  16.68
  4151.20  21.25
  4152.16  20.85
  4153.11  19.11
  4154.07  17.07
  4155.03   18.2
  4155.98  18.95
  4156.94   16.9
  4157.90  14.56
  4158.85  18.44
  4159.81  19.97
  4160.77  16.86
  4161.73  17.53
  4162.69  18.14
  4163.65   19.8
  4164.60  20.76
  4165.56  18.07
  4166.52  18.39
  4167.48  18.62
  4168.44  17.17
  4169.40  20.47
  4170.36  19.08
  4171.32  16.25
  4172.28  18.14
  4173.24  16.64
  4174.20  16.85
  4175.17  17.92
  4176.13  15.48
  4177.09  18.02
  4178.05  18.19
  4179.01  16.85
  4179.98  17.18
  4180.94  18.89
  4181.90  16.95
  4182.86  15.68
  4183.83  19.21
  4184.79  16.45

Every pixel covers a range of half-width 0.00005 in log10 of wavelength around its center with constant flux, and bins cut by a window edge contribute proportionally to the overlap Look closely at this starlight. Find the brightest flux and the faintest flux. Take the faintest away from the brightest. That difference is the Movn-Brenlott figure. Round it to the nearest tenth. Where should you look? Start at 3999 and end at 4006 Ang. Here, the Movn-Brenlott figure 2.4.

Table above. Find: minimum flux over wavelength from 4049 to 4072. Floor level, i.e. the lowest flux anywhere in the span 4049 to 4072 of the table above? 14.87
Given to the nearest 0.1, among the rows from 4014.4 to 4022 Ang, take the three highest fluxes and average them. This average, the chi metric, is 19.7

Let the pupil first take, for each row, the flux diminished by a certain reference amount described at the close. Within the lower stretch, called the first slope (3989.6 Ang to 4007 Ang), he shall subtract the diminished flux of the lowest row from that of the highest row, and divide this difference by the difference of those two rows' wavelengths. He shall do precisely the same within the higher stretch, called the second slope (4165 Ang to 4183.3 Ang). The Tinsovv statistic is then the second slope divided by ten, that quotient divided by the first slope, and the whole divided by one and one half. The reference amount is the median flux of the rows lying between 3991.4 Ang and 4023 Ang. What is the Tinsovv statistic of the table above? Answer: -0.7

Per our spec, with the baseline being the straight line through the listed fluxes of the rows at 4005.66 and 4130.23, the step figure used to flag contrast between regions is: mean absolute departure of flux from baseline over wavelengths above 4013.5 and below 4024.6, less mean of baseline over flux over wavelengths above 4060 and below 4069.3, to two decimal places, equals 1.07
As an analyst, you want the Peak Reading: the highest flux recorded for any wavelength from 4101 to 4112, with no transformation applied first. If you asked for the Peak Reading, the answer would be 20.8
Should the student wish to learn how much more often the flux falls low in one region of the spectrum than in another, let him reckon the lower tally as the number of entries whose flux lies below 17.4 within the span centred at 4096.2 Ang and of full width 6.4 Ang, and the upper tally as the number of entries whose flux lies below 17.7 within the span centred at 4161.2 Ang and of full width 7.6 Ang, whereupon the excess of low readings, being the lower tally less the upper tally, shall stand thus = -3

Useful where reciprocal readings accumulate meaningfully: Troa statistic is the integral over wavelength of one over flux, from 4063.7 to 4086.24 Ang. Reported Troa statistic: 1.26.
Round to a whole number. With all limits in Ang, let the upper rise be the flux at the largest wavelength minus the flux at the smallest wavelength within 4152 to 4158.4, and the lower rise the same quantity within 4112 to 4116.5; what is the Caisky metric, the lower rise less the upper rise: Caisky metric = 10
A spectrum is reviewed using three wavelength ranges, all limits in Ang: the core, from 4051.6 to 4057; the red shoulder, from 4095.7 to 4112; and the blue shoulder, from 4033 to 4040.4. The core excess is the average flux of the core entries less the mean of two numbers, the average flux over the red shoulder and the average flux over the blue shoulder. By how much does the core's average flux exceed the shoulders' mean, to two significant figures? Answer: -1.3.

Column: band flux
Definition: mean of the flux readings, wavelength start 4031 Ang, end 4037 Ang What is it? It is 17.2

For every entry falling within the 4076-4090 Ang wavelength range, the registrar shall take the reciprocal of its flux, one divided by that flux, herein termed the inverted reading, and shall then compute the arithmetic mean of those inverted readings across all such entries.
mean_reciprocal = 0.052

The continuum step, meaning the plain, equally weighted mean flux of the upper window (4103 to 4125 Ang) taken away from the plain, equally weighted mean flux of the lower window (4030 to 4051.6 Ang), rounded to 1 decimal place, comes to -0.5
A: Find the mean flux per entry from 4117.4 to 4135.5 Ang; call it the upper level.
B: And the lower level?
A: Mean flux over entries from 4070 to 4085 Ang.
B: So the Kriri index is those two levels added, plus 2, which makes 39.9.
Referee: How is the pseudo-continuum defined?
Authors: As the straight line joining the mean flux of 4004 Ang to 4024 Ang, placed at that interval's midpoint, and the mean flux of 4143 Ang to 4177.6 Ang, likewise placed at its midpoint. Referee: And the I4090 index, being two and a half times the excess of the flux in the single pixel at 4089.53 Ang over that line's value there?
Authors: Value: 4.2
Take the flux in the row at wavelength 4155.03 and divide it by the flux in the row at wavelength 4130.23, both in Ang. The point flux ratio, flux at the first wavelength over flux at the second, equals 1.0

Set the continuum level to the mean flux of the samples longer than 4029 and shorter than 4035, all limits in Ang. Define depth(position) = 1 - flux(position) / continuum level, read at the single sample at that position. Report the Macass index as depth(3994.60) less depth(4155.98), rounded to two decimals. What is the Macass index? 0.07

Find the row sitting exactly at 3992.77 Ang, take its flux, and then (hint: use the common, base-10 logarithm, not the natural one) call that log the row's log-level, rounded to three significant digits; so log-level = 1.25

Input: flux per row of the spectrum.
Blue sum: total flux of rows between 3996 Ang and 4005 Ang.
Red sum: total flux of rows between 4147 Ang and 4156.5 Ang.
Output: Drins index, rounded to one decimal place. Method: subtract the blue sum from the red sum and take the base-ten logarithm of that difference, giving 1.1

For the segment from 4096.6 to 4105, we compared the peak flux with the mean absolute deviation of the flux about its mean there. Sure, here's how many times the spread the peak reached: 12.2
